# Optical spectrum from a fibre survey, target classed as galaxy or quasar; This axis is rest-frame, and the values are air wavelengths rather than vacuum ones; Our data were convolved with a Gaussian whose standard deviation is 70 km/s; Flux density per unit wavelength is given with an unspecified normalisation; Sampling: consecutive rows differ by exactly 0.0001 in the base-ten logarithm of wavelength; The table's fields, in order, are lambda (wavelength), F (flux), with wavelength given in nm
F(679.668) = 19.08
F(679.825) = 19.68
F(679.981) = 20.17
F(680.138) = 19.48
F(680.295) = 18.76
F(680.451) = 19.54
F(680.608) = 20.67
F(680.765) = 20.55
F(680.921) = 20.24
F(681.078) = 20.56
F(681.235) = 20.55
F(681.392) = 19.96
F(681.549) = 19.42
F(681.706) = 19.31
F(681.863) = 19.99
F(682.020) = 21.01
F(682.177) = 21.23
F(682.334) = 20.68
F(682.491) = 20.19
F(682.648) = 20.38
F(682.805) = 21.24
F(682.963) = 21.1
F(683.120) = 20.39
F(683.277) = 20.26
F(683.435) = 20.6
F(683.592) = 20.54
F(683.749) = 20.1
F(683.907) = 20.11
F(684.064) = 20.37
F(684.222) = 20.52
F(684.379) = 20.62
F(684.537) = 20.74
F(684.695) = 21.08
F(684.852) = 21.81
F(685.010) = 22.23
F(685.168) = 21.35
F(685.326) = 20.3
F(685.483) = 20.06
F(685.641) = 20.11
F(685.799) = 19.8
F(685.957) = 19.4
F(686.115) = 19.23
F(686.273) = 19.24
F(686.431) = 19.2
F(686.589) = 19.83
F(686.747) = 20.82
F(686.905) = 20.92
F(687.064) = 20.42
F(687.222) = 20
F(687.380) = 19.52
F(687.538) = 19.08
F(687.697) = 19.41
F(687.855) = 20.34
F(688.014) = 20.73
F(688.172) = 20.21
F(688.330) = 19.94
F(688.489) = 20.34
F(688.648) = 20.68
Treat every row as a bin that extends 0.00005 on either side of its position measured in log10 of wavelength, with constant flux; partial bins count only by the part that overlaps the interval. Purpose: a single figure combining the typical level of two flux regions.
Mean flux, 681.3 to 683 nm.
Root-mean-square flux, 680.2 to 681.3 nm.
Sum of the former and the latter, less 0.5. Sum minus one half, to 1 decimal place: 40.0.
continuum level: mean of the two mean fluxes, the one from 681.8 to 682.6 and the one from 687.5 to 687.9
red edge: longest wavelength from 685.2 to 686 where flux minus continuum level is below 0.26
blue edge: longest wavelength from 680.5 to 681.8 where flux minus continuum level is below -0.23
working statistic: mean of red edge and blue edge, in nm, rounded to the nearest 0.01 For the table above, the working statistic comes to 683.83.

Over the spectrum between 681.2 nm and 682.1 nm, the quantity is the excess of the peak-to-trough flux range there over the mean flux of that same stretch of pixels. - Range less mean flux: -18.3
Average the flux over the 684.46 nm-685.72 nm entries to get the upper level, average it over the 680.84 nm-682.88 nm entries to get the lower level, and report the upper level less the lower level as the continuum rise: 0.59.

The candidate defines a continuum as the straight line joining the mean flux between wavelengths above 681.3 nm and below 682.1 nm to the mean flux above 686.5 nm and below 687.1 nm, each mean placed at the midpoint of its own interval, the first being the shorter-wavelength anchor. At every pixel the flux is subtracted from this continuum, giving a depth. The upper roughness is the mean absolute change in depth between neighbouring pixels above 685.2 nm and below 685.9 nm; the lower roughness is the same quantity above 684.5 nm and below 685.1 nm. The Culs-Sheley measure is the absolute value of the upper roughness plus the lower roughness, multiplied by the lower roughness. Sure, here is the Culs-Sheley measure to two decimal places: 0.33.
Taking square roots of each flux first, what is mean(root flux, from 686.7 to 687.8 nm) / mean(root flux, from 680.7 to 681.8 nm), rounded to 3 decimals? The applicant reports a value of 0.998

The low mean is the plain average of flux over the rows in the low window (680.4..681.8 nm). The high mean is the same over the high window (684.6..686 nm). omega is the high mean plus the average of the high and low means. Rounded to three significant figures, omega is 41.1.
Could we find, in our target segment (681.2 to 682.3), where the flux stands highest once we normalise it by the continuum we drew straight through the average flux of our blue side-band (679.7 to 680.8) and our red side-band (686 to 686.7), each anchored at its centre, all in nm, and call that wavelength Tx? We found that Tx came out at 682.177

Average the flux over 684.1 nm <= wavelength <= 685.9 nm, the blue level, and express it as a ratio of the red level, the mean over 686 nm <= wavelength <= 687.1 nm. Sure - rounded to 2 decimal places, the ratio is 1.04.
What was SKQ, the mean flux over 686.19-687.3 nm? 20.1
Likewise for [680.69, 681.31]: 20.5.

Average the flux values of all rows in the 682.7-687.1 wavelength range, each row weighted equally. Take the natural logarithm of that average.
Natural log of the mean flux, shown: 3.02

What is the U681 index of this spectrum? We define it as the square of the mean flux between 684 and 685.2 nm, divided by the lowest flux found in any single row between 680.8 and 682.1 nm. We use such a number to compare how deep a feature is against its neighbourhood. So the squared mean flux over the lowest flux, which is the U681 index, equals 23.0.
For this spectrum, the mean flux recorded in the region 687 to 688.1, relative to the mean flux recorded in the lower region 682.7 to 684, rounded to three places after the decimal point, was 0.970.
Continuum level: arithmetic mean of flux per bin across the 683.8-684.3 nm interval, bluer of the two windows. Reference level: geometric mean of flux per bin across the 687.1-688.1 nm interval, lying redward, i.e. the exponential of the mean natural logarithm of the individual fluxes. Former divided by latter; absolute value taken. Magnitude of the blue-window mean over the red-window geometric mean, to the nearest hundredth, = 1.02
